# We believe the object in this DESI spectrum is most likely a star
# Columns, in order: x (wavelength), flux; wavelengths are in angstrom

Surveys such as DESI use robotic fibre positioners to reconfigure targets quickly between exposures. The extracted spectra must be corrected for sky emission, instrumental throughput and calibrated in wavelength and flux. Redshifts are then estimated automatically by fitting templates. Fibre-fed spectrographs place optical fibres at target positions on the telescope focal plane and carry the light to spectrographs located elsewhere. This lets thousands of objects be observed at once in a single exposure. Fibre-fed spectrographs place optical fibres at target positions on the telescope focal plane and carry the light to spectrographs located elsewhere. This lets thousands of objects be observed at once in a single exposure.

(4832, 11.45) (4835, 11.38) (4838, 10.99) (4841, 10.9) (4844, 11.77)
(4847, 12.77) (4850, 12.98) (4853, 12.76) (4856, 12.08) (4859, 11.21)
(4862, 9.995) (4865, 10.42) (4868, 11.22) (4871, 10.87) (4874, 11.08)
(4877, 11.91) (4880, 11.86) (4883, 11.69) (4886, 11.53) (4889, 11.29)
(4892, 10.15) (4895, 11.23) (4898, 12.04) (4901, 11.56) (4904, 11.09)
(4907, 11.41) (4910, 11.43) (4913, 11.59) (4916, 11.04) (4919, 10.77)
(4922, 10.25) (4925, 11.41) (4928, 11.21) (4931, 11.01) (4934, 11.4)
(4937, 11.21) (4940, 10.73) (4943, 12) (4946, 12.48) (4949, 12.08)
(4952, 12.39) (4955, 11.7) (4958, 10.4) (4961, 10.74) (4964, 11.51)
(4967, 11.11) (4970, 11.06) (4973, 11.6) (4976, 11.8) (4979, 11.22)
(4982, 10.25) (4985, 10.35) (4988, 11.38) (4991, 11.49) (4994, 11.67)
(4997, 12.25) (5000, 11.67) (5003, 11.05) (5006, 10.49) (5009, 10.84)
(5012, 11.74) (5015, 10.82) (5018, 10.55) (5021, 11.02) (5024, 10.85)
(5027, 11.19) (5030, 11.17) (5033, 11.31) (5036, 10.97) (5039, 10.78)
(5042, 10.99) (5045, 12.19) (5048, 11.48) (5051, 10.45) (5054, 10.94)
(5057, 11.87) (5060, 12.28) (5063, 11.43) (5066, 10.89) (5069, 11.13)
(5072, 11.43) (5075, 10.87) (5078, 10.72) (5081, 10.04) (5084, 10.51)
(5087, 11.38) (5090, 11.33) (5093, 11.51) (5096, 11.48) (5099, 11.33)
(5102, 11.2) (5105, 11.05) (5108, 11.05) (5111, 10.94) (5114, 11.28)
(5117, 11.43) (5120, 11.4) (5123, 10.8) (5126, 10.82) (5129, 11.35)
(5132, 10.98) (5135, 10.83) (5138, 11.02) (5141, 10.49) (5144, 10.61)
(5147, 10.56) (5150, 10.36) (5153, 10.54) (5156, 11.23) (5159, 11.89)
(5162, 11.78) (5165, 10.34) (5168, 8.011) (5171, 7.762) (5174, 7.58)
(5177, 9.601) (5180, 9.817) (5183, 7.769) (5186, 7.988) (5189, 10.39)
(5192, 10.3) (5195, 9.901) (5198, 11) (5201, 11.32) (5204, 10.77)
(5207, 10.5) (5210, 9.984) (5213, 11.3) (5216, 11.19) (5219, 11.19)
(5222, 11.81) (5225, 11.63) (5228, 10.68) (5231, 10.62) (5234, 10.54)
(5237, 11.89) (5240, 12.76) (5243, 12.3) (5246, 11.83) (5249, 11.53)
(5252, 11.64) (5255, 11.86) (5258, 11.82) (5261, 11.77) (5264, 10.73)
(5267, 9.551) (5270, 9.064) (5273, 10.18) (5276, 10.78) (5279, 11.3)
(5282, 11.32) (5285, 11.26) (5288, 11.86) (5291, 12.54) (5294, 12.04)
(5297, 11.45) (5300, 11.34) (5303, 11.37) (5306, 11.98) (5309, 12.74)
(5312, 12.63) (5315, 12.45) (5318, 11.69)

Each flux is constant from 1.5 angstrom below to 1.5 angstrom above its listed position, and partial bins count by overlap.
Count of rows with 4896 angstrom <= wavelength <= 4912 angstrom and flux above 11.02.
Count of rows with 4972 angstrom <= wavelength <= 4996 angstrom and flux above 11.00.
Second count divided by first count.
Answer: 1.20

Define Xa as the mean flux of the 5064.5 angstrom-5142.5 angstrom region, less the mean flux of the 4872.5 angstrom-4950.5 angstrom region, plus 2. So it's 1.7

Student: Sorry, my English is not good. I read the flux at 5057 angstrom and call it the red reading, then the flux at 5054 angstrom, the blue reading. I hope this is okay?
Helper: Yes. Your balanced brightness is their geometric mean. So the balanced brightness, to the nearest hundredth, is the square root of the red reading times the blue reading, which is 11.40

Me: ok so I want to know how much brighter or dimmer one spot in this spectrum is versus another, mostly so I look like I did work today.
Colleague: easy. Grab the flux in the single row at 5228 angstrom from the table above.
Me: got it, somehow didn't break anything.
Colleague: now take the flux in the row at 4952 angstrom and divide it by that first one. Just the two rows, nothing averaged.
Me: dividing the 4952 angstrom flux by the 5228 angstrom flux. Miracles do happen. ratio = 1.16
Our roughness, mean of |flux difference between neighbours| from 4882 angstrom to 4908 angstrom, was 0.59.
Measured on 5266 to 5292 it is 0.51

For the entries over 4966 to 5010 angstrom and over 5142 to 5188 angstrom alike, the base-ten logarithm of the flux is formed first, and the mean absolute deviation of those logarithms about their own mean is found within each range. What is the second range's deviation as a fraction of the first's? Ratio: 3.4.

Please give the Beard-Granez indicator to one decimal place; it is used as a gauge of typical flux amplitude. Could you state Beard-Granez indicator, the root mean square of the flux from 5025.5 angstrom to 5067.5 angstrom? 11.3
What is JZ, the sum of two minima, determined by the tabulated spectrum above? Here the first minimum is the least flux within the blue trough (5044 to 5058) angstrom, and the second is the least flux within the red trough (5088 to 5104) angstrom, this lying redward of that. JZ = 22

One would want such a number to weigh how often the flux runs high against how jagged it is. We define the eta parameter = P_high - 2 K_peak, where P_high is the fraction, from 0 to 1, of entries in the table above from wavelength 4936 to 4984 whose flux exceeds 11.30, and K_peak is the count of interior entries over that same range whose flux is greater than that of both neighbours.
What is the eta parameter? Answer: -7.5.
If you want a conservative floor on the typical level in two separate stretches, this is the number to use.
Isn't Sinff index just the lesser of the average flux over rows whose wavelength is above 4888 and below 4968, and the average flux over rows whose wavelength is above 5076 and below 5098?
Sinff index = 11.00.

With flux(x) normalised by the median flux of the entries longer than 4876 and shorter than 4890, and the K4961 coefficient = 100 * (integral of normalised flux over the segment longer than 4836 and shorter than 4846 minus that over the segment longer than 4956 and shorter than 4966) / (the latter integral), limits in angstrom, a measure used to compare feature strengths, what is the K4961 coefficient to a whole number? 3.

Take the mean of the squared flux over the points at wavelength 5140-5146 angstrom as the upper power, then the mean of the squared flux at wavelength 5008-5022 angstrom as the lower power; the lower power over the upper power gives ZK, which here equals 1.09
